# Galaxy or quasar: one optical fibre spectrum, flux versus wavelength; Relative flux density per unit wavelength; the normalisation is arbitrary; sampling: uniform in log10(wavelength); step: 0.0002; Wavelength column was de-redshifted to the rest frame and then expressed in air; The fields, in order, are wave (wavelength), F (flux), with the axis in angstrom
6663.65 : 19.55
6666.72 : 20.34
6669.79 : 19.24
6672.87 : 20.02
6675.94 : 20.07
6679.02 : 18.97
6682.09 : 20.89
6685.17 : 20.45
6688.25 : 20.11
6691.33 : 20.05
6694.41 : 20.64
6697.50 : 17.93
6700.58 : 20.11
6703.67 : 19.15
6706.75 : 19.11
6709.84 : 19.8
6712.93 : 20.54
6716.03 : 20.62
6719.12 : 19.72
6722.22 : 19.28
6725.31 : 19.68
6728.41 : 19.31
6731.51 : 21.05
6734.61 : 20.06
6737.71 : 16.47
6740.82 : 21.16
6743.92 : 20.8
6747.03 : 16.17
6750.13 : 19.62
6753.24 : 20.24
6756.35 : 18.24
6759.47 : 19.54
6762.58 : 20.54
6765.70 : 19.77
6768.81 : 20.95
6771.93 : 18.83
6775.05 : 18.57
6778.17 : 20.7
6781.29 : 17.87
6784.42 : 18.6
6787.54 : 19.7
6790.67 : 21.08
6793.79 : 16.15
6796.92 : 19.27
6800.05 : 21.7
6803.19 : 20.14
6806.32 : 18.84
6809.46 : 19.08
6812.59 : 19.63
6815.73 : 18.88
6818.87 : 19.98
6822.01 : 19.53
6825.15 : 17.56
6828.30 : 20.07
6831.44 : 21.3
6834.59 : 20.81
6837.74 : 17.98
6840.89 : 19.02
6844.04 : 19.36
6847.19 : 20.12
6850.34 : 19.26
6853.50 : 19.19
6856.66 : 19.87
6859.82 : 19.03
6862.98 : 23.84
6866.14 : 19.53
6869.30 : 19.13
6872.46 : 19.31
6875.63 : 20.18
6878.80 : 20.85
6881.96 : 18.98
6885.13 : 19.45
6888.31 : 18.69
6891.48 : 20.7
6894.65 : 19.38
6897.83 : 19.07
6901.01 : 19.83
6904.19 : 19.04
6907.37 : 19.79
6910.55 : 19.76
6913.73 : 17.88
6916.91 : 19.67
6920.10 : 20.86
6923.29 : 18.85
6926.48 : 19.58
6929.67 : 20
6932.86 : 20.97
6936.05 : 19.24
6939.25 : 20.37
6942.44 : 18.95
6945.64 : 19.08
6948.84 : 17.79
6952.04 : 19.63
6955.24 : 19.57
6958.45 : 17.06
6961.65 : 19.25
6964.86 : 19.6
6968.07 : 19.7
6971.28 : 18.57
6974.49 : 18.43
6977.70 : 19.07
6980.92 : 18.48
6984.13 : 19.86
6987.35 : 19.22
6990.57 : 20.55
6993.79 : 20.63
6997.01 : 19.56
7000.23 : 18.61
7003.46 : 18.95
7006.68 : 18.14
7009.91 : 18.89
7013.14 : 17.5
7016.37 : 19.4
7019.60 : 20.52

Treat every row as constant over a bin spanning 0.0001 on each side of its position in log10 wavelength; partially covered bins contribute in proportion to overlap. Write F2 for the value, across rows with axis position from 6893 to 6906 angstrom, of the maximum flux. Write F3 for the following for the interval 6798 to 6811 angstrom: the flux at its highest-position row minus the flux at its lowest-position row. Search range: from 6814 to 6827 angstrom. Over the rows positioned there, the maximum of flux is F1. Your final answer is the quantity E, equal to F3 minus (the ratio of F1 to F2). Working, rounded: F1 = 19.98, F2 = 19.83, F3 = -2.6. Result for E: -3.6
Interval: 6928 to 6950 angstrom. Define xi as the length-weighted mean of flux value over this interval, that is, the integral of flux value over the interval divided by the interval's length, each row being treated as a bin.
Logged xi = 19.52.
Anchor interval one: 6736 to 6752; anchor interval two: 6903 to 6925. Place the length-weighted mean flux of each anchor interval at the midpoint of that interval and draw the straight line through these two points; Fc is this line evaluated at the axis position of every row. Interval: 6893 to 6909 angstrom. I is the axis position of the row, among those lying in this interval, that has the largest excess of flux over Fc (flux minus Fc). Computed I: 6901.01 angstrom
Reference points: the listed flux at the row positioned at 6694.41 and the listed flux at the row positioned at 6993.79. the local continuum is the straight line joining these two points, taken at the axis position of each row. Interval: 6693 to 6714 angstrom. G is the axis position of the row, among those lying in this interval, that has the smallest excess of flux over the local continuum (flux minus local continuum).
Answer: 6697.50 angstrom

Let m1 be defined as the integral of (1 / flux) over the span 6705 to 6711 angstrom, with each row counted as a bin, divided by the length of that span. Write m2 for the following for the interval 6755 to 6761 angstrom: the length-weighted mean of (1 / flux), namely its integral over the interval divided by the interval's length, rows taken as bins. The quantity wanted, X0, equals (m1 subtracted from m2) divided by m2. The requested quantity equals 0.025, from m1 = 0.0516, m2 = 0.0529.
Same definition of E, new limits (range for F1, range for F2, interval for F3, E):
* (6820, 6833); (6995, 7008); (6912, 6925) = -0.1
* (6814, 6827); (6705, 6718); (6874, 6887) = -1.7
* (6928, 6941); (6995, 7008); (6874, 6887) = -1.8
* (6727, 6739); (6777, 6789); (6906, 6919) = -1.1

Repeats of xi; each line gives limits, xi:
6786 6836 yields 19.60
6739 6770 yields 19.66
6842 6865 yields 20.06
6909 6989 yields 19.26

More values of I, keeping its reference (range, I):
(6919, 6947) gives 6932.86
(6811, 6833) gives 6831.44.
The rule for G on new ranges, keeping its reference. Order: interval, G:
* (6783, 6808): 6793.79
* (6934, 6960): 6958.45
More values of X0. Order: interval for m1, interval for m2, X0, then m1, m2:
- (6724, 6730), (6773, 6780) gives 0.003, 0.0513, 0.0514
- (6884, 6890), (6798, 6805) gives -0.085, 0.0524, 0.0483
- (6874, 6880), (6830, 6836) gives -0.027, 0.0488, 0.0475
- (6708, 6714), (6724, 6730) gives 0.029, 0.0498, 0.0513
